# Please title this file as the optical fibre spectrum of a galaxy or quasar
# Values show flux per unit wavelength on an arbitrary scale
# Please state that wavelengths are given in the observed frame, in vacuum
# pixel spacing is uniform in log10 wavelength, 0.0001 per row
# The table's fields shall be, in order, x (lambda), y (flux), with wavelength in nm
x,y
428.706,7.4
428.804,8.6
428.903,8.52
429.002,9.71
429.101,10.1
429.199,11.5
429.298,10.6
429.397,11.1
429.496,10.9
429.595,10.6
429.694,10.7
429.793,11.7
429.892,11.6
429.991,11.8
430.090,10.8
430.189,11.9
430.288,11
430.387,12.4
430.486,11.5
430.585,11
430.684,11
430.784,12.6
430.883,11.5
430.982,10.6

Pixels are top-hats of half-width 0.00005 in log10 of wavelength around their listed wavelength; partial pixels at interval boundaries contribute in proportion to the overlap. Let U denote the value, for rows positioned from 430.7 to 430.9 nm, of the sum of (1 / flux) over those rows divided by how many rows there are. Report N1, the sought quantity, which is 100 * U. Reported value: 8.3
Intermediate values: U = 0.083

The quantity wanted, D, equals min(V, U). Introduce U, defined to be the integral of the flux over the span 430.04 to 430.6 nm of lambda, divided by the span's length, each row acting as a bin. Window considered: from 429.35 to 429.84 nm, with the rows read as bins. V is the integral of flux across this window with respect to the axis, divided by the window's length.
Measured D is 11.0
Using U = 11.5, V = 11.0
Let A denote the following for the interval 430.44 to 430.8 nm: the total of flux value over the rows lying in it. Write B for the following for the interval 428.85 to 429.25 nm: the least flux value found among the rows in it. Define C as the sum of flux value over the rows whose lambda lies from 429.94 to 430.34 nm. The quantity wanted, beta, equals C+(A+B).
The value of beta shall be 100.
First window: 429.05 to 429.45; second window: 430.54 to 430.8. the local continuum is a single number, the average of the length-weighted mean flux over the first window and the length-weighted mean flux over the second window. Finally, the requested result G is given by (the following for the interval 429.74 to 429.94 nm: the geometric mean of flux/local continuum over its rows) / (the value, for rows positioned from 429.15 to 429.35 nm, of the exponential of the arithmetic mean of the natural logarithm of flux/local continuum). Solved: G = 1.06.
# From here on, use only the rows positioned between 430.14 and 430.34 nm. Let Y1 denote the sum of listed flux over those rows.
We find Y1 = 22.9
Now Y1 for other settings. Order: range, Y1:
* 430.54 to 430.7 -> 22.0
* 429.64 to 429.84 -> 22.4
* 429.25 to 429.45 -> 21.7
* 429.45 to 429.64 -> 21.5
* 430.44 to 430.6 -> 22.5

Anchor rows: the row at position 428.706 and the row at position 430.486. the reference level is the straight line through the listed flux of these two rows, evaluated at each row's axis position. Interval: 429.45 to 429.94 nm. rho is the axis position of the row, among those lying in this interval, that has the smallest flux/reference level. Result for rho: 429.694 nm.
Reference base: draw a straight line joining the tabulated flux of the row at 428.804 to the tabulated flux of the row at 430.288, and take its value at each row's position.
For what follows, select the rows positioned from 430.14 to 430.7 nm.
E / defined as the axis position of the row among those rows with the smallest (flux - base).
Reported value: 430.684 nm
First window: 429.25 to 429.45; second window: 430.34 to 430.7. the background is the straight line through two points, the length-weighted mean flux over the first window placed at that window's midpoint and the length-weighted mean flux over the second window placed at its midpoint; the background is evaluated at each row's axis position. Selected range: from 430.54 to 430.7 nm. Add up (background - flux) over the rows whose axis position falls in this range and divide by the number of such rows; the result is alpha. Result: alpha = 0.59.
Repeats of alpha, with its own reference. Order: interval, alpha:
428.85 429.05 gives 1.49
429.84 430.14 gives -0.18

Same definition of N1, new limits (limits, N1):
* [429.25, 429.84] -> 9.2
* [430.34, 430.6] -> 8.6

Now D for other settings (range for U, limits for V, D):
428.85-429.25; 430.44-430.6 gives 9.9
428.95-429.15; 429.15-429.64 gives 9.9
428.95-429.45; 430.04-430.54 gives 10.6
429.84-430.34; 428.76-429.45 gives 10.0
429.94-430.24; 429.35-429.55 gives 11.0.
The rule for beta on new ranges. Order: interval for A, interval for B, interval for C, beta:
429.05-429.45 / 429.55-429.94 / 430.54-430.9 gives 100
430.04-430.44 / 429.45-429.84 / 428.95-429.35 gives 99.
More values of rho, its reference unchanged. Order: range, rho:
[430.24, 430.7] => 430.684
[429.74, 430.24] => 430.090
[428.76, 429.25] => 428.903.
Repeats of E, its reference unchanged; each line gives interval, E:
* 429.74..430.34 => 430.288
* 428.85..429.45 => 428.903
